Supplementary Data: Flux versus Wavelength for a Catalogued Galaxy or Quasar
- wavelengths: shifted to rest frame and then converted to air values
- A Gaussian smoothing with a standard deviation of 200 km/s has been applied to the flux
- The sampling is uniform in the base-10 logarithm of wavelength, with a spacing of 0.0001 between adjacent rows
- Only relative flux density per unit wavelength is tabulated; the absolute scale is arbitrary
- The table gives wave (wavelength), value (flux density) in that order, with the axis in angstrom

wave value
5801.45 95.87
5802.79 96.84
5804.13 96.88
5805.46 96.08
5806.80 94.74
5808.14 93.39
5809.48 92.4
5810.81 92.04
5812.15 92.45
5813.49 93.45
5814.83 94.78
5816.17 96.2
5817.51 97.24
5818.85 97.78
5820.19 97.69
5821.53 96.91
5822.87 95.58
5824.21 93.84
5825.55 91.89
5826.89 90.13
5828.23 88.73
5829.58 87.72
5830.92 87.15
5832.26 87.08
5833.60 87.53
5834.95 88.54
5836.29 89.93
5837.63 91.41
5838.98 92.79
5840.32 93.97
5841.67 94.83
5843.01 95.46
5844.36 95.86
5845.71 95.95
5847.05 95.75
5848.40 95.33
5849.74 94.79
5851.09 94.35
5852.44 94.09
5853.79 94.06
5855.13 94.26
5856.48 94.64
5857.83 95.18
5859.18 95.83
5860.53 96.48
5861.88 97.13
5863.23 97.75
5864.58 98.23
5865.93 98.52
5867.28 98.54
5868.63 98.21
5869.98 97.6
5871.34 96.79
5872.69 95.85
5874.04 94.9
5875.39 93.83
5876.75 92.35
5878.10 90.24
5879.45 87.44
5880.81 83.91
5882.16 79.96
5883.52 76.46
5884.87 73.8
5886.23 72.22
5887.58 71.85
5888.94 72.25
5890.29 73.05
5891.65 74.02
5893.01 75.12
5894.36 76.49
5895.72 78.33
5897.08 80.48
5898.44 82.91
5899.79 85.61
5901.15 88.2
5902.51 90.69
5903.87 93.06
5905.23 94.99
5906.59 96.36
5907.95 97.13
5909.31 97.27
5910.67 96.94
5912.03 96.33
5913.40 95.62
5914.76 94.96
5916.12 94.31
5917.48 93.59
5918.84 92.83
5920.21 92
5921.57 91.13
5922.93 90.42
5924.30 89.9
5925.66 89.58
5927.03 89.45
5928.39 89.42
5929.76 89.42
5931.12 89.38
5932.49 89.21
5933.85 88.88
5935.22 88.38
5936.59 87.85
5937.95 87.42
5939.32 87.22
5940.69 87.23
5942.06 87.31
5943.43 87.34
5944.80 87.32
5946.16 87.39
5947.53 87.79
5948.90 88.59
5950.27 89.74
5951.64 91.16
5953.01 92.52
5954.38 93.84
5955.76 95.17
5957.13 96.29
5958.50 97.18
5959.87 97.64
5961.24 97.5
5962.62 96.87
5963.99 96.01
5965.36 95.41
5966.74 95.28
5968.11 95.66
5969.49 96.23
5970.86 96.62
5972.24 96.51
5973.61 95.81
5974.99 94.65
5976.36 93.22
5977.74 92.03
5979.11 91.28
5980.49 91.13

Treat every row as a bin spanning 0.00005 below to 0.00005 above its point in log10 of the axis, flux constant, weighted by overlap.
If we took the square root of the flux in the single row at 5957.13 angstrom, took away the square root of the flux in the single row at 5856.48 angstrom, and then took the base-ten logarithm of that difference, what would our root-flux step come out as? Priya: -1.1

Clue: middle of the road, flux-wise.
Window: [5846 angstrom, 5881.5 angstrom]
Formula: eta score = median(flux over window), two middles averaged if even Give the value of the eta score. 95.3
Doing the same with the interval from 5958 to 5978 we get 96.0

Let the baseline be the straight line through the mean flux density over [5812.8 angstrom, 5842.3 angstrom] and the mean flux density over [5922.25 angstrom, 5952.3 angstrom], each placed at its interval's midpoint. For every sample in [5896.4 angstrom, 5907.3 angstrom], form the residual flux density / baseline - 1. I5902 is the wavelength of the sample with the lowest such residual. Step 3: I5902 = 5897.08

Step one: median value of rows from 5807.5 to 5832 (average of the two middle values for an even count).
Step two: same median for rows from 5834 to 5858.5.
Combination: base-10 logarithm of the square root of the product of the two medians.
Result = 1.973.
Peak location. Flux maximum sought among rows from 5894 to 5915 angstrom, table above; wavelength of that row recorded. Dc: 5909.31 angstrom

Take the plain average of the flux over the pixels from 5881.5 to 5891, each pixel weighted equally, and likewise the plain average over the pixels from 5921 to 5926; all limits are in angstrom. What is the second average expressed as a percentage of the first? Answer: 122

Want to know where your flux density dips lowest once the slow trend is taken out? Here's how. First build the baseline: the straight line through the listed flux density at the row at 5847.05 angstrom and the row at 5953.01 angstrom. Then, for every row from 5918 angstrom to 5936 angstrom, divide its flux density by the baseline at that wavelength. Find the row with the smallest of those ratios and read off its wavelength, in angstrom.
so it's 5935.22 angstrom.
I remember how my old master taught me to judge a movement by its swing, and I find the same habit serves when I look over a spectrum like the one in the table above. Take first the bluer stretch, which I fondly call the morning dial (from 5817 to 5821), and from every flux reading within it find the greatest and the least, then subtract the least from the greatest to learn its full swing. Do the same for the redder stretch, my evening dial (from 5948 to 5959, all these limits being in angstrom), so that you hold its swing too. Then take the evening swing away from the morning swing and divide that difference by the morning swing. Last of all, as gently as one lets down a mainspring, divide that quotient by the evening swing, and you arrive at -1.7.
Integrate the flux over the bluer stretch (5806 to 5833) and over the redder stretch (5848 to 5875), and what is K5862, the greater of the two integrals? 2595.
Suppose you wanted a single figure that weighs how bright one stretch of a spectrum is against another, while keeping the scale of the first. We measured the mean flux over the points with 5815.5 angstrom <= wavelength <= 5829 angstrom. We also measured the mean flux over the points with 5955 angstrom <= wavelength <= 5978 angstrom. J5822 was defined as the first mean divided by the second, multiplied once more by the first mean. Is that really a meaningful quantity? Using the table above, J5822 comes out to 93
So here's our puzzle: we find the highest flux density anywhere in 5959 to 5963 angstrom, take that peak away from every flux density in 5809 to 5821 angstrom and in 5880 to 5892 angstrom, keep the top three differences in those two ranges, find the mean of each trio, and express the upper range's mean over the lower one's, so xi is 250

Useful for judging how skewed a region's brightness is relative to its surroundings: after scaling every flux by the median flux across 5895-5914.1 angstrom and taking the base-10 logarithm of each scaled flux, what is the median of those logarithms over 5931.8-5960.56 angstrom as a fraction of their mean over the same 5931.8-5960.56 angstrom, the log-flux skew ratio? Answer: 1.4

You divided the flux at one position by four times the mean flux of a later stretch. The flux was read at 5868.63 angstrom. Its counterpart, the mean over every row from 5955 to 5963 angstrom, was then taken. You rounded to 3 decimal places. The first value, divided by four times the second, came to 0.254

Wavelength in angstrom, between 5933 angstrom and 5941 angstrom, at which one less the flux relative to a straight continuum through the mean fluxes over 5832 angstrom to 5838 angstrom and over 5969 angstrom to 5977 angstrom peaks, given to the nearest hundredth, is 5940.69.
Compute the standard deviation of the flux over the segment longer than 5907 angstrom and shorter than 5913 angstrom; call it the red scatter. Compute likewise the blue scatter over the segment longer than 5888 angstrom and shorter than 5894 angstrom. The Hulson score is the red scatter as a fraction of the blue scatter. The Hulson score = 0.33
